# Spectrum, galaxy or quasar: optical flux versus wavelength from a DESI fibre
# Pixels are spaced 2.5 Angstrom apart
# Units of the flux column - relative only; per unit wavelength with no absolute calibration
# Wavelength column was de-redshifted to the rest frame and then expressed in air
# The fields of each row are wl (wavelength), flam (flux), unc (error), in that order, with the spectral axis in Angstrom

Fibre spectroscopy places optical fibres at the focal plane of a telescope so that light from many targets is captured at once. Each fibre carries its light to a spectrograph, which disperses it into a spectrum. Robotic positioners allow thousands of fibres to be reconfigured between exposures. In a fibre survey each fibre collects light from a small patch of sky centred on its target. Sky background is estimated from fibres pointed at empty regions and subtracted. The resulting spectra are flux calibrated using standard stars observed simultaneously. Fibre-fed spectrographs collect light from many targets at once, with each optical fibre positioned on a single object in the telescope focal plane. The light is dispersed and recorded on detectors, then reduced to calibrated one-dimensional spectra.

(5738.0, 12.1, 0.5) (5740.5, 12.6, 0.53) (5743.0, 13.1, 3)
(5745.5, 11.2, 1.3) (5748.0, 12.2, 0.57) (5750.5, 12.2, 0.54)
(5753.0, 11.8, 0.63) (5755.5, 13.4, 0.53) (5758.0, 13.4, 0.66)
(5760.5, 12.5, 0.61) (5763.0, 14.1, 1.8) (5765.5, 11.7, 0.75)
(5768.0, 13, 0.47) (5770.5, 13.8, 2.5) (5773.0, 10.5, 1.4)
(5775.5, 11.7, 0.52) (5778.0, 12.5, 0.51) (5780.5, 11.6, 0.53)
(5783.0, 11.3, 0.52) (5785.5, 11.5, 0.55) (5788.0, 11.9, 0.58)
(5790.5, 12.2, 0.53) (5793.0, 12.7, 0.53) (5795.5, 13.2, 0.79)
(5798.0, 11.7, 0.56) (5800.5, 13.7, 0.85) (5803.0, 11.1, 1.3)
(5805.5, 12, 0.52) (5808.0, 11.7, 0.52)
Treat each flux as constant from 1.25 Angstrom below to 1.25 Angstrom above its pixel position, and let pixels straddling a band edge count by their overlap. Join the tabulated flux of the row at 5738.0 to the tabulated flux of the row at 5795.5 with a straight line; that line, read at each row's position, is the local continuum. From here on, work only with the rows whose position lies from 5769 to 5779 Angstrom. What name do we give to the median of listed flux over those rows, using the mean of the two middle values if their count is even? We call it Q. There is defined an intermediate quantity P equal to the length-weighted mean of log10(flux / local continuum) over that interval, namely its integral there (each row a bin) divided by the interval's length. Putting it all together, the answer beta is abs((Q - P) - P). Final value 12.1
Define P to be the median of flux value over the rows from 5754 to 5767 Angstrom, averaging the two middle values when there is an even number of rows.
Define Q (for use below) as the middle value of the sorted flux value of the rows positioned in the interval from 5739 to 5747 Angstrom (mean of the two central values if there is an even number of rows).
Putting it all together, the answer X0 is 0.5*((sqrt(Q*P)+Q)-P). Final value 6.10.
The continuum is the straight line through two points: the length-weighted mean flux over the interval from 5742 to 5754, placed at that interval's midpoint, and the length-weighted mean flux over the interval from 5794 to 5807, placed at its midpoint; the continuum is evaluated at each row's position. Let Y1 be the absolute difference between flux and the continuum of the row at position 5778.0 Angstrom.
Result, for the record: 0.27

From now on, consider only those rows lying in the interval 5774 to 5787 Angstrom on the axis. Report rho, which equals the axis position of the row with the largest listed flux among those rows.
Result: 5778.0 Angstrom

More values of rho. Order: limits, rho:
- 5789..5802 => 5800.5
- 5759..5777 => 5763.0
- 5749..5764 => 5763.0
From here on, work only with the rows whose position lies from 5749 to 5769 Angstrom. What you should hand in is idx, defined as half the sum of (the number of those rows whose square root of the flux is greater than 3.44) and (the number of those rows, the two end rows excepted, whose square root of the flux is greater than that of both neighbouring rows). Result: 3.5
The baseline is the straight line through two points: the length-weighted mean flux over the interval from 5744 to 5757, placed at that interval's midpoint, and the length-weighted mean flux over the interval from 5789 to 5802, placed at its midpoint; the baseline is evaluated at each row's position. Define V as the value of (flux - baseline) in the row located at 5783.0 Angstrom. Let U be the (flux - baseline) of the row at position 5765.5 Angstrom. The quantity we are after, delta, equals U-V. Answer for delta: 0.6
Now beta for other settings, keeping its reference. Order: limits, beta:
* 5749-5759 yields 12.8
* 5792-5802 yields 13.0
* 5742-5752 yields 12.2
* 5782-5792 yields 11.8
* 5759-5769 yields 12.7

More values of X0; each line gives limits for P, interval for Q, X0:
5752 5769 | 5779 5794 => 5.55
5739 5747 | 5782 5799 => 5.77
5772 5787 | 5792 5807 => 6.37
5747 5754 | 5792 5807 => 6.21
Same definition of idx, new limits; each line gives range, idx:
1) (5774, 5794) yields 2.5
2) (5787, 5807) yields 4.0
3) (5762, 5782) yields 3.0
